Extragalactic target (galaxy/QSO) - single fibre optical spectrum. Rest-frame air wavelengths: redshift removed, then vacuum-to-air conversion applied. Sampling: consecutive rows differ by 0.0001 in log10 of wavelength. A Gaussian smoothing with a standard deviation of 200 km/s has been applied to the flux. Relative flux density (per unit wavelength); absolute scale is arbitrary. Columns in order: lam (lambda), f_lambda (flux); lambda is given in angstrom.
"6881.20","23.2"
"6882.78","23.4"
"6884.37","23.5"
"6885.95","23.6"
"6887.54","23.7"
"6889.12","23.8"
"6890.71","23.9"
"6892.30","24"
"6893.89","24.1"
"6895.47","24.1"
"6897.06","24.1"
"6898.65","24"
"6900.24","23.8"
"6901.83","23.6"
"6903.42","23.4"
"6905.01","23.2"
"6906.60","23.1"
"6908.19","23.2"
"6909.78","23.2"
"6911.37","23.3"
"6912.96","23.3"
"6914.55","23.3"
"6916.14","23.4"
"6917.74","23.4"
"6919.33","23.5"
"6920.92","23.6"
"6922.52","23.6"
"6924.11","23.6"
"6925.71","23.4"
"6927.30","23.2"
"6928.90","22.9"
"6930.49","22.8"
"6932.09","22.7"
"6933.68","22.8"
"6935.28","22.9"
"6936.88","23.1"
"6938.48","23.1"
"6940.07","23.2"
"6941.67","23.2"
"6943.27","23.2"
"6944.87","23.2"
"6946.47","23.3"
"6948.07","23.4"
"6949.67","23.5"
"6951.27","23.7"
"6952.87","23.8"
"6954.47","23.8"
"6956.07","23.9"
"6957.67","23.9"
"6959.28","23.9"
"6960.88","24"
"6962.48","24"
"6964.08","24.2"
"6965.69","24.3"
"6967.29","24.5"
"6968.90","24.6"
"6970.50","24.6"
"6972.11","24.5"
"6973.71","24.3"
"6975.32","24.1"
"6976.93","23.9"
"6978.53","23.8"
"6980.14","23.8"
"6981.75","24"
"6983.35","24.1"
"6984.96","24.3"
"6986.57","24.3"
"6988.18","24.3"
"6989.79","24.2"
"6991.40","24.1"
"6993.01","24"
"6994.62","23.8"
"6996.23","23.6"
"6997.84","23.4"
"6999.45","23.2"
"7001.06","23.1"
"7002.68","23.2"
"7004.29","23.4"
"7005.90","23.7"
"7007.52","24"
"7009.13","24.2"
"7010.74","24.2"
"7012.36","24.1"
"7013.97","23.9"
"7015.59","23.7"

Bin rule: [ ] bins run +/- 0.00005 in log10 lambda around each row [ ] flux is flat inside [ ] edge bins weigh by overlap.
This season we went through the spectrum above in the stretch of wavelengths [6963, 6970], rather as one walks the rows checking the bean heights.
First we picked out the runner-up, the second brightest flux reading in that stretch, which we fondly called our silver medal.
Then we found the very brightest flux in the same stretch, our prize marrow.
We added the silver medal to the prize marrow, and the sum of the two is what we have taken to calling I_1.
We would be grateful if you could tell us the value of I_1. 49.1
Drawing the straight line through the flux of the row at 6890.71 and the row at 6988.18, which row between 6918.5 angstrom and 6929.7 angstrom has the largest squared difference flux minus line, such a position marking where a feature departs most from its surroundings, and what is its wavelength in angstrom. 6928.90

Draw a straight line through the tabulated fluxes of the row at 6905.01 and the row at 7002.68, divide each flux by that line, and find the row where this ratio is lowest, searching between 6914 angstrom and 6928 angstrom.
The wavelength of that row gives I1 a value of 6927.30 angstrom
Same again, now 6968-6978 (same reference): 6976.93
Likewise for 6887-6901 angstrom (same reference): 6887.54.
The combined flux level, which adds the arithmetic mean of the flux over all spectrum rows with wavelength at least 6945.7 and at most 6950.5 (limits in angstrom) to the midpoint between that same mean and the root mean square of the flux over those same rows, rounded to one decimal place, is 46.8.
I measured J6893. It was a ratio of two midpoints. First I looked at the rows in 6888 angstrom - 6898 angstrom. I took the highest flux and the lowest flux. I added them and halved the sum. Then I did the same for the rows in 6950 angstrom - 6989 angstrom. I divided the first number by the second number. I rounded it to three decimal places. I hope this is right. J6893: 0.992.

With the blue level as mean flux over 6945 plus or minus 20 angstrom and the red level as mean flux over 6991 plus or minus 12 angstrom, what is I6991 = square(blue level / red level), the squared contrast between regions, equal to 0.96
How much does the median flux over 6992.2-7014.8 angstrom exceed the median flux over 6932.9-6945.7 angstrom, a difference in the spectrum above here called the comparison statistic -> 0.60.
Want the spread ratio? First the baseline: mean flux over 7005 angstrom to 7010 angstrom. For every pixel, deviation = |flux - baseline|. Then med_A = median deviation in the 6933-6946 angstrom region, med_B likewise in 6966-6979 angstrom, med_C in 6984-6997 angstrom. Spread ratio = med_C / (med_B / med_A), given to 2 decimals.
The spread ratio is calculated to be 0.53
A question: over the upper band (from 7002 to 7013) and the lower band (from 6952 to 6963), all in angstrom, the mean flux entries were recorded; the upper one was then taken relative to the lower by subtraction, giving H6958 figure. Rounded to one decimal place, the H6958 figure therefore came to -0.1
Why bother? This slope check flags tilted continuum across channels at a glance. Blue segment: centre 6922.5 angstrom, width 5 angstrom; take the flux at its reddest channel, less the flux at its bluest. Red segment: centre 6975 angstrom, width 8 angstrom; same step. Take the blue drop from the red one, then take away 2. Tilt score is -2.7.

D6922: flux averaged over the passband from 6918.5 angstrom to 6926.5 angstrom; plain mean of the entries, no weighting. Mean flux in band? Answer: 23.5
